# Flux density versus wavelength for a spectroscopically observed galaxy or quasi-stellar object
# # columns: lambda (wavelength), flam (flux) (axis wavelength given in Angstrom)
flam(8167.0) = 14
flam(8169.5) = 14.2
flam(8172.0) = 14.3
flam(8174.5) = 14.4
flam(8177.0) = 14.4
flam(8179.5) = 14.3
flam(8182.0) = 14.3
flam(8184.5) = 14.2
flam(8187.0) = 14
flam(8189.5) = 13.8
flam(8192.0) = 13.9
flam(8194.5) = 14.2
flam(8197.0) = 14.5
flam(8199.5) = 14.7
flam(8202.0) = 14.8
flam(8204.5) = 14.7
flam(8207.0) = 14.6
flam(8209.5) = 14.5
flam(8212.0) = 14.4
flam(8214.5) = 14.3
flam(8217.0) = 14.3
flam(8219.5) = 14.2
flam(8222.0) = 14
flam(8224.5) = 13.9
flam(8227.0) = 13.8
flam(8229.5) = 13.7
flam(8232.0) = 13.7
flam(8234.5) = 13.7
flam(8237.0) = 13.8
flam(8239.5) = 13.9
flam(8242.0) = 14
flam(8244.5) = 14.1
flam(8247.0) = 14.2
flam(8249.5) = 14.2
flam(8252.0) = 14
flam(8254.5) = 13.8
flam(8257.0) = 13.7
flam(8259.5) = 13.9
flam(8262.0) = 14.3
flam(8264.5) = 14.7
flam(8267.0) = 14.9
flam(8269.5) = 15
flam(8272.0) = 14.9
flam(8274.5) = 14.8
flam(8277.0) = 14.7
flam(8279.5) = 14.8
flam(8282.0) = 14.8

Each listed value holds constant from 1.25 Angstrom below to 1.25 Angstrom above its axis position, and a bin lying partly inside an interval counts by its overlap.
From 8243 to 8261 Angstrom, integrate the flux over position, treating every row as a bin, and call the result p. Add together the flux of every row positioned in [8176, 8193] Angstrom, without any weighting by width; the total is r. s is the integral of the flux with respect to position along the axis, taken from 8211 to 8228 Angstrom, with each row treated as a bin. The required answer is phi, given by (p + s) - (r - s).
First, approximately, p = 252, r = 99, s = 240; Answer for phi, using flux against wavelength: 633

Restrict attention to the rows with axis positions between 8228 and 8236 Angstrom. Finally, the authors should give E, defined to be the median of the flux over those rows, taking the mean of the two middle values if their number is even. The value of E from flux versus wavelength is 13.7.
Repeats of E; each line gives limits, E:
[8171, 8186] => 14.3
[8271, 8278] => 14.8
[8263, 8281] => 14.8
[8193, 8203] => 14.6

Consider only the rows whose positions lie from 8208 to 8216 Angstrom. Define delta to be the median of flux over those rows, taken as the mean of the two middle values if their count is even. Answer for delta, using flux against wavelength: 14.4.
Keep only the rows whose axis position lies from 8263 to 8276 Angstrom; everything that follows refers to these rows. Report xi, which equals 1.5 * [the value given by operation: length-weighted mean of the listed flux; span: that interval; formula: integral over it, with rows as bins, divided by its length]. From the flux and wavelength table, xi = 22.3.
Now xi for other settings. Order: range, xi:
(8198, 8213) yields 21.9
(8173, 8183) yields 21.5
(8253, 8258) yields 20.6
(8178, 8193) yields 21.1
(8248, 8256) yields 21.0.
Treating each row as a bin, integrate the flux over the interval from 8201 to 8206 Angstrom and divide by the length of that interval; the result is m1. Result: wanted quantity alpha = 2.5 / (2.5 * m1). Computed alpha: 0.0678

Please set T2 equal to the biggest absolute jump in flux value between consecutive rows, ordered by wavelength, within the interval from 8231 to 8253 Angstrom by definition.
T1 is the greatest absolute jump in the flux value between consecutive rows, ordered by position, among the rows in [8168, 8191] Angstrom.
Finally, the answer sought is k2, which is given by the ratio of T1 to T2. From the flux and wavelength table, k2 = 1.0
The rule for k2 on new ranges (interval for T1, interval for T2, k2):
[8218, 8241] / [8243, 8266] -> 0.5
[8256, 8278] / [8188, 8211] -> 1.3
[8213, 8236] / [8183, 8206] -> 0.7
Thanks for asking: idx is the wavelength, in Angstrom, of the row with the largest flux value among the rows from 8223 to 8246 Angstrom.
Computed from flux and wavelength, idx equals 8244.5 Angstrom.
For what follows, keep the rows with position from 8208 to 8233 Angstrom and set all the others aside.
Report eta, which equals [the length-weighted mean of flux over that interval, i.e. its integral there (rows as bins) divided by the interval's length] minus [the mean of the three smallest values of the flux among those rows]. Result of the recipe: 0.356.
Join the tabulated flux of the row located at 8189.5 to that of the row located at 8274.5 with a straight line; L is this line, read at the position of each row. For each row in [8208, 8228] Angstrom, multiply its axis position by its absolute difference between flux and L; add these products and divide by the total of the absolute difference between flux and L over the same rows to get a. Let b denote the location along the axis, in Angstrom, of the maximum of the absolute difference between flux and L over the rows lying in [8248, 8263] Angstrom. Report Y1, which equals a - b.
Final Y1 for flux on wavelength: -39.0 Angstrom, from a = 8218.0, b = 8257.0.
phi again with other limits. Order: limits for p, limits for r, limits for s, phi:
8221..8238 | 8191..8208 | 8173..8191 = 644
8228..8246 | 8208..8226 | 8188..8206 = 667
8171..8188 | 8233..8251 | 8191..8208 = 638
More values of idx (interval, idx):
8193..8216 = 8202.0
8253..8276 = 8269.5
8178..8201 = 8199.5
